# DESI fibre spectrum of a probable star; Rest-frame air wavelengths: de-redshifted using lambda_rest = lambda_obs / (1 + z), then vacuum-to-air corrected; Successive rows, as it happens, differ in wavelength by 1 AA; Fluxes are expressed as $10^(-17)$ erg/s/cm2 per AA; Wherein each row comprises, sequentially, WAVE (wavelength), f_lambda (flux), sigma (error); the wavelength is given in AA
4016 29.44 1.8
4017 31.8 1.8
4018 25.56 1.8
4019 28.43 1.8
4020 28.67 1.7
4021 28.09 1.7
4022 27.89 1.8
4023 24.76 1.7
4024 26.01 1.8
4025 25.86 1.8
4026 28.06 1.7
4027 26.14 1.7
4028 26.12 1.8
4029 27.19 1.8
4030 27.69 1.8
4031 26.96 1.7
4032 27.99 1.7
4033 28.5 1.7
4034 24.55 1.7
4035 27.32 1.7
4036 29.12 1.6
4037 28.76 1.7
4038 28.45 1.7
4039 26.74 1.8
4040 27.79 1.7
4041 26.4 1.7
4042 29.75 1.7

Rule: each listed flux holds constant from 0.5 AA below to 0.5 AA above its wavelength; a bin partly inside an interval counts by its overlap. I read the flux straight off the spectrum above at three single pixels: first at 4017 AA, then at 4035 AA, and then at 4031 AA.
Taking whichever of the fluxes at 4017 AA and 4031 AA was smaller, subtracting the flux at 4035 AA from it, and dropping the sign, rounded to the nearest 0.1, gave 0.4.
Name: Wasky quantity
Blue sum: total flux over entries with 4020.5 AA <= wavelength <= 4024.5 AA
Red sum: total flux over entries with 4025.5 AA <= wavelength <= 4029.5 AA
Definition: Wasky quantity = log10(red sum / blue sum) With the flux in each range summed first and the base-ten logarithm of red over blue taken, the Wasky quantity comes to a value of 0.0031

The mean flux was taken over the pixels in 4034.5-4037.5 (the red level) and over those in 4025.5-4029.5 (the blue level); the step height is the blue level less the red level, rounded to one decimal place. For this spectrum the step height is -1.5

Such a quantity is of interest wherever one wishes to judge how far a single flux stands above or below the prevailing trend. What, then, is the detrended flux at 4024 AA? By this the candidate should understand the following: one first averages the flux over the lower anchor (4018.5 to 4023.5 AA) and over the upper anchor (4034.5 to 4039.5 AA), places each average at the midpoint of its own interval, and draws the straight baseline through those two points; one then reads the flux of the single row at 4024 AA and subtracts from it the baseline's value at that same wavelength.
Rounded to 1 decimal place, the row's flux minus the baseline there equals -1.7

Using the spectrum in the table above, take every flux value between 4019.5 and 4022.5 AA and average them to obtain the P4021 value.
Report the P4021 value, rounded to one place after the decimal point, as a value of 28.2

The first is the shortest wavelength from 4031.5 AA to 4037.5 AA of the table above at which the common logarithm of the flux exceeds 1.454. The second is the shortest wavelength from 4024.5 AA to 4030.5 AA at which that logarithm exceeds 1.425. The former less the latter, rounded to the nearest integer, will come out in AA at 7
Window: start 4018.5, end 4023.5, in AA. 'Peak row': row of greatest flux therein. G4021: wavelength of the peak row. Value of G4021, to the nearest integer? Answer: 4020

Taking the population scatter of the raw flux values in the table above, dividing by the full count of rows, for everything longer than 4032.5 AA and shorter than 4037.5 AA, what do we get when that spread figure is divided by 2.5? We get 0.67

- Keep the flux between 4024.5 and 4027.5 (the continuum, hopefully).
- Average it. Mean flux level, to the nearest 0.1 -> 26.7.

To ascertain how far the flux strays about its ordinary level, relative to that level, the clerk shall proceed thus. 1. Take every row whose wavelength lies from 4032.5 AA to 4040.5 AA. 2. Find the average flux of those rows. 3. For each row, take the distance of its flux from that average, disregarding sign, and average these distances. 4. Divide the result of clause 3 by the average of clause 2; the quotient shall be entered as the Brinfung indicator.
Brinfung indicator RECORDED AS 0.039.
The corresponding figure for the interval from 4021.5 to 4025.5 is 0.034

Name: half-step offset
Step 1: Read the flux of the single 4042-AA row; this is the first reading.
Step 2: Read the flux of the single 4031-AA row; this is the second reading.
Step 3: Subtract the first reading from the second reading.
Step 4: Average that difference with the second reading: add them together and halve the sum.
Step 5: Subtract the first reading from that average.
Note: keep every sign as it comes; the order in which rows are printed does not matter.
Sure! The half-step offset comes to -17.7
